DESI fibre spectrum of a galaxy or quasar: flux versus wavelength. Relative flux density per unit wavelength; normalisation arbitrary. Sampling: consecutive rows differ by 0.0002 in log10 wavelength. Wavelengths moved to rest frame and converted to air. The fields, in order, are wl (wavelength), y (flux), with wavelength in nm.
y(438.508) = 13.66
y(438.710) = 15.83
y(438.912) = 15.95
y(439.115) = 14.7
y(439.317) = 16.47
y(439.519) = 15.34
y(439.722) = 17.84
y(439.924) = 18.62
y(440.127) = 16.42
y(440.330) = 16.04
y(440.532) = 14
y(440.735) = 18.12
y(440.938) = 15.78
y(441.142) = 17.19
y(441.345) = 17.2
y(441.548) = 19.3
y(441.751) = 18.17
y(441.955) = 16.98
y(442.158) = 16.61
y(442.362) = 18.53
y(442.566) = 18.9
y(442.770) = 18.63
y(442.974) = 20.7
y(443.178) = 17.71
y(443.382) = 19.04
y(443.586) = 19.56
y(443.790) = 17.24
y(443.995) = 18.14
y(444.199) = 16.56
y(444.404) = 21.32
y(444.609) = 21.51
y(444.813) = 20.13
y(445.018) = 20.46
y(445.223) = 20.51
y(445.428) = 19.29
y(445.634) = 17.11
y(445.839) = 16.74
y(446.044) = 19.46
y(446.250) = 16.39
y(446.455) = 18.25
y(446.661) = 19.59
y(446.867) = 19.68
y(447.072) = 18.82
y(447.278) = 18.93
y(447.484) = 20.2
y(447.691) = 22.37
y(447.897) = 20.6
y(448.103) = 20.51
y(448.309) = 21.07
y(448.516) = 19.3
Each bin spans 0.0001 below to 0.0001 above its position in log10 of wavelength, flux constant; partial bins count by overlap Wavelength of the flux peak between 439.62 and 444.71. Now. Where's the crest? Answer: 444.609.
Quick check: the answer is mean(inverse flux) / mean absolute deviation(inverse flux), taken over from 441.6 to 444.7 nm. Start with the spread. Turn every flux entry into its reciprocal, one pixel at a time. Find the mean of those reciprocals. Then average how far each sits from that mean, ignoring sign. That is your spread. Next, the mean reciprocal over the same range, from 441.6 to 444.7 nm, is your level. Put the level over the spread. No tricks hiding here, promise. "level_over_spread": 15.5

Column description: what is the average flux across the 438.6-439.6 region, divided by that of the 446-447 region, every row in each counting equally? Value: 0.84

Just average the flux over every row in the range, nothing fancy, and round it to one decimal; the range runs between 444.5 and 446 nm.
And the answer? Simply 19.4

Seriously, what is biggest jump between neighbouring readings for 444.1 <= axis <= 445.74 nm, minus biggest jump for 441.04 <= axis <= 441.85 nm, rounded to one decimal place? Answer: 2.7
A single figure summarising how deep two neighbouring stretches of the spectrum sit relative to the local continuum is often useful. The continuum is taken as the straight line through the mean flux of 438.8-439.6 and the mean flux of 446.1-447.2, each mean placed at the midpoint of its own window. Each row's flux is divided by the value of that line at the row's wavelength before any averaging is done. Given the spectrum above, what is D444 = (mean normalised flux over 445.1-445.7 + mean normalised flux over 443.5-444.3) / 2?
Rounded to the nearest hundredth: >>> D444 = 1.04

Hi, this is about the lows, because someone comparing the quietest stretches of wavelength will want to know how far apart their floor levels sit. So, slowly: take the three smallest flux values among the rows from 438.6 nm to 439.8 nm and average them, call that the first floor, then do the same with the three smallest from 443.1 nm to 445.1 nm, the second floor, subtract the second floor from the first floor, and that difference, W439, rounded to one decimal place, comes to -1.9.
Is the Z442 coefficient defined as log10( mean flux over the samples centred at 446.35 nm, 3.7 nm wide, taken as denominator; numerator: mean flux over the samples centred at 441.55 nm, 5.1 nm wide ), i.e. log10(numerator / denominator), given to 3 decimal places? -0.047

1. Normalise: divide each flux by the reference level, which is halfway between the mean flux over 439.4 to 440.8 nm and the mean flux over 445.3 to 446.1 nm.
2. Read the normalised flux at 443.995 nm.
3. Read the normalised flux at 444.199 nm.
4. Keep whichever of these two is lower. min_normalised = 0.95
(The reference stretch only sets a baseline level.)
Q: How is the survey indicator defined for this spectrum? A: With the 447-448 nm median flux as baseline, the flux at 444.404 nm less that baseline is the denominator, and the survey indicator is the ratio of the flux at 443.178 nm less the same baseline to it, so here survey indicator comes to -2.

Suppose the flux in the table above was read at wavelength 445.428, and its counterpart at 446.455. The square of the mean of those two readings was 352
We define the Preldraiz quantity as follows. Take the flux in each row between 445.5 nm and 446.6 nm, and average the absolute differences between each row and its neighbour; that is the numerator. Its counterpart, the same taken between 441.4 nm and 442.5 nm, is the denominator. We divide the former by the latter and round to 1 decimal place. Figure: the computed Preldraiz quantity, 1.7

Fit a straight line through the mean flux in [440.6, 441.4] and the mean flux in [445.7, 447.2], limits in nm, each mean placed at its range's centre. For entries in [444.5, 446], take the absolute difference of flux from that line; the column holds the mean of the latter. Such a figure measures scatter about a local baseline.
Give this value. 2.0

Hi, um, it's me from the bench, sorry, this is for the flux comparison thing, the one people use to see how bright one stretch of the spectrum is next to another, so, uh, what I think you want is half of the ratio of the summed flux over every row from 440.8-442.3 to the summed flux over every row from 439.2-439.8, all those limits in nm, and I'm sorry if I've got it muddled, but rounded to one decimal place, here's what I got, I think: 1.2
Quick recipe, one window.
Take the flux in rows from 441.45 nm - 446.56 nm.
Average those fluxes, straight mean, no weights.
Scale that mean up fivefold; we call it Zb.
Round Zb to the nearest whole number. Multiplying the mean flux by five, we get 93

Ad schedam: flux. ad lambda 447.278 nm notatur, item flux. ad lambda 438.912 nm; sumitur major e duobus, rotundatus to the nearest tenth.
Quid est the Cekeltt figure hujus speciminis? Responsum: 18.9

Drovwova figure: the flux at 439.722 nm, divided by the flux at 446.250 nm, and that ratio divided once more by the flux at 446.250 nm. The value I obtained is 0.066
